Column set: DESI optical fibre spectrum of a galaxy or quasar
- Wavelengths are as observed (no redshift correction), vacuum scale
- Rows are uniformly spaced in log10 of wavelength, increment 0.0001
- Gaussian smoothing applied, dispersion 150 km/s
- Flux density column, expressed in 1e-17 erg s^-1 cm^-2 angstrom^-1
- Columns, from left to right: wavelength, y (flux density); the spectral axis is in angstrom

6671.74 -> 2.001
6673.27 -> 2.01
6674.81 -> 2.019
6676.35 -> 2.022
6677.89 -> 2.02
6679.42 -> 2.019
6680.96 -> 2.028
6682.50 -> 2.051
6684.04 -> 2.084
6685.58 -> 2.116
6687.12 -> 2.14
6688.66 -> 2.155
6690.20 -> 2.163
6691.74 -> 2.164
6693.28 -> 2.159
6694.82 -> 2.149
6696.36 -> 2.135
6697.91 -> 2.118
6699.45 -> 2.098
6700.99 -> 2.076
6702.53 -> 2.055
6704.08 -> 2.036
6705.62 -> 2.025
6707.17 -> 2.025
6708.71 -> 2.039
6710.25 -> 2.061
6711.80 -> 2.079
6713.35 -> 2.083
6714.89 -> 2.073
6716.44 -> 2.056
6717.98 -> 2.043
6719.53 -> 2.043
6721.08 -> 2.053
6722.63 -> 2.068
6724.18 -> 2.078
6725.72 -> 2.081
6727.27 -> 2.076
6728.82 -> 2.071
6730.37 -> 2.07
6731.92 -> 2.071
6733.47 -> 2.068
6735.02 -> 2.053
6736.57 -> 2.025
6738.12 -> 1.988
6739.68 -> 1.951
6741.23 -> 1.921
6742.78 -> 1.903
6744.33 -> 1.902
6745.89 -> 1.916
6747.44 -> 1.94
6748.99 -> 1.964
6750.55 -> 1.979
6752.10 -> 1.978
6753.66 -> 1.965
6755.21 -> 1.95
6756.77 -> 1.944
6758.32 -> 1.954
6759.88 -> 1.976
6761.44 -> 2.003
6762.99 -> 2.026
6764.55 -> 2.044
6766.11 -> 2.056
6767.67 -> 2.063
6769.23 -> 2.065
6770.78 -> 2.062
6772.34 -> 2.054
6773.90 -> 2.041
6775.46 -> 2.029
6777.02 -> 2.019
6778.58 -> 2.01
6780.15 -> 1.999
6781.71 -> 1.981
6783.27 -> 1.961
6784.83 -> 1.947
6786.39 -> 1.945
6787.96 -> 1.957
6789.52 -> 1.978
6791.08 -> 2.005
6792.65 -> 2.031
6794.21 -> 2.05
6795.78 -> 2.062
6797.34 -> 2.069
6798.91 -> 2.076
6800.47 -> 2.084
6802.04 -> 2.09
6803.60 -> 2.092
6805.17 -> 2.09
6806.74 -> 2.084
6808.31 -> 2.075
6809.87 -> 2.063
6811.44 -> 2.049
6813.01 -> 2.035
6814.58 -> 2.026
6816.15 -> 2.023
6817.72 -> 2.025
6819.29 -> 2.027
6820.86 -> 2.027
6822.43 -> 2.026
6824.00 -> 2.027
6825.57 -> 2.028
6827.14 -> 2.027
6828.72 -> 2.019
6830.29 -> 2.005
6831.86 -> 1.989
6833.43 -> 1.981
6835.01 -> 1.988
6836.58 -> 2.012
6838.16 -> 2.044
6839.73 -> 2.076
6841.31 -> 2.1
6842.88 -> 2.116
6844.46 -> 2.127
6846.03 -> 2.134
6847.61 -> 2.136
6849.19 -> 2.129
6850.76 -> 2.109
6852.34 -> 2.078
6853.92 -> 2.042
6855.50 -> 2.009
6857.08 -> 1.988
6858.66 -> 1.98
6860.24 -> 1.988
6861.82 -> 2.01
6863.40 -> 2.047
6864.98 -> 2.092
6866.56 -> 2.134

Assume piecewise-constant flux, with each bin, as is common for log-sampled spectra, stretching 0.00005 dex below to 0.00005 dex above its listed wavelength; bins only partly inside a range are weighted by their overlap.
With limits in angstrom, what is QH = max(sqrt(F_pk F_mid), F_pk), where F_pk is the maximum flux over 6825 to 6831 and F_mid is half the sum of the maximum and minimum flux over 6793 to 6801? 2.05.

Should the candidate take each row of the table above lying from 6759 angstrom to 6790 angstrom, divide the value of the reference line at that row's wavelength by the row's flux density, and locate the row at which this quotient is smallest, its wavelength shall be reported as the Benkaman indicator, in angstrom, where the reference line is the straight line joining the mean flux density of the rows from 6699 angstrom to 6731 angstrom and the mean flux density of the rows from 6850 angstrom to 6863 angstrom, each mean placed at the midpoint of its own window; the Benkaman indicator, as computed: 6769.23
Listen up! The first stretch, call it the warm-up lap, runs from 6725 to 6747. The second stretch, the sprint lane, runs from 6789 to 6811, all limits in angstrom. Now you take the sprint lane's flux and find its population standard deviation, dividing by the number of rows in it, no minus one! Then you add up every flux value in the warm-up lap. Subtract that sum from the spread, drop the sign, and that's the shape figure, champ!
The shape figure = 28.1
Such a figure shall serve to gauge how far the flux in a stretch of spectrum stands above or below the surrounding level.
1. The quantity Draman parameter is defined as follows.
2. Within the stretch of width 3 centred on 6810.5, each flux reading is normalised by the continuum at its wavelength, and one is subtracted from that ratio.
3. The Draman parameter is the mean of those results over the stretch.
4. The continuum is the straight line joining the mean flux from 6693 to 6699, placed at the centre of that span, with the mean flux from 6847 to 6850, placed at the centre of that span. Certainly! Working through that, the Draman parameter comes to -0.037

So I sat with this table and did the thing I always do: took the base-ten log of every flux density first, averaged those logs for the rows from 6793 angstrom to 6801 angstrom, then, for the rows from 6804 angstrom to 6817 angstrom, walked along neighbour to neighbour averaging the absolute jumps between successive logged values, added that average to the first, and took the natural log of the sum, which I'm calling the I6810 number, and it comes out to -1.15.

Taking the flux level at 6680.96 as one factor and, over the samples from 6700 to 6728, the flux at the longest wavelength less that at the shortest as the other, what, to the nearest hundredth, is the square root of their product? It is 0.00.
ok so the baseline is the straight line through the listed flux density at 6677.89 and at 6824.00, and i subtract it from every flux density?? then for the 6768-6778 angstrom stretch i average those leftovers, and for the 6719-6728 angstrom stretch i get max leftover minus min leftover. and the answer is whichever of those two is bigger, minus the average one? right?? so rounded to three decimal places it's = 0.017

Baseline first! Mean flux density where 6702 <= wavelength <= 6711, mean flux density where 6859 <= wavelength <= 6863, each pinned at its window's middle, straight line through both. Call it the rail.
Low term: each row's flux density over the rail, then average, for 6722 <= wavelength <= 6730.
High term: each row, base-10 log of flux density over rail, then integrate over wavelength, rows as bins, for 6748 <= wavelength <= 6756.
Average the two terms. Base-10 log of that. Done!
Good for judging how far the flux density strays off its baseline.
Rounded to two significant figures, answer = -0.34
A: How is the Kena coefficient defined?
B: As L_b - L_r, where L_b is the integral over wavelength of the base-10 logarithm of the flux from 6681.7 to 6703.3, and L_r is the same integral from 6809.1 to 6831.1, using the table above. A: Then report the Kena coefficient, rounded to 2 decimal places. 0.28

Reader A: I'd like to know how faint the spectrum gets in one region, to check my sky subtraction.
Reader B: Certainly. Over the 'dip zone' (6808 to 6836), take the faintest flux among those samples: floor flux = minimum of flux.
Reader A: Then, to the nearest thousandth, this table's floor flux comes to 1.981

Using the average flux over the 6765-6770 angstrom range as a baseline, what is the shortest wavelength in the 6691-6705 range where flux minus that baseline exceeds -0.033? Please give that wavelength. 6691.74 angstrom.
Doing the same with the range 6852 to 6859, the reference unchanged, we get 6852.34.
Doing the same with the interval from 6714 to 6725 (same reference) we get 6714.89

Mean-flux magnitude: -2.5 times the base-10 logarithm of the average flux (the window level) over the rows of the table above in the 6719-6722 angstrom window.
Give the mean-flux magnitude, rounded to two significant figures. -0.78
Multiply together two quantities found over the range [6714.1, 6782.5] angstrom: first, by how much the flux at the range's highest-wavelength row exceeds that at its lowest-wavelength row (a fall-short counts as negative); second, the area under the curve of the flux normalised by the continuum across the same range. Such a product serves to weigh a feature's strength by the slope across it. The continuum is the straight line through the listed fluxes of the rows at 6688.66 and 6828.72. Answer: -6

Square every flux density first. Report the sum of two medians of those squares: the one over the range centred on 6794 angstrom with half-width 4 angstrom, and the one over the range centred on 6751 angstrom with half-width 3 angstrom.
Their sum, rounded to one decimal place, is 8.1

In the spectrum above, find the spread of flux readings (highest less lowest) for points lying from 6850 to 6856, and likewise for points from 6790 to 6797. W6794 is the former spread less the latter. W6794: 0.043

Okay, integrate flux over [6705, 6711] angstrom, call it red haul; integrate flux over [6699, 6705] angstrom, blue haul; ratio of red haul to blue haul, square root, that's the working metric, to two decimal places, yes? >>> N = 0.99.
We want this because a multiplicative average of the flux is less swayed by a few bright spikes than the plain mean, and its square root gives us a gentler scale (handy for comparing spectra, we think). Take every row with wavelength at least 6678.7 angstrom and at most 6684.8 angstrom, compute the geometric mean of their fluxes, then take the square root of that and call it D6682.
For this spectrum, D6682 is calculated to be 1.43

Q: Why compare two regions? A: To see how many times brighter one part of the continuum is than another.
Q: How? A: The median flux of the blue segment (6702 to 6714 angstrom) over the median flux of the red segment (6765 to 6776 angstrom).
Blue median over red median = 1.00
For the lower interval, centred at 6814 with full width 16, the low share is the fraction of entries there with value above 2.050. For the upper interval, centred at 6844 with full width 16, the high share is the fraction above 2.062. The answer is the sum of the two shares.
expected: 1.1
